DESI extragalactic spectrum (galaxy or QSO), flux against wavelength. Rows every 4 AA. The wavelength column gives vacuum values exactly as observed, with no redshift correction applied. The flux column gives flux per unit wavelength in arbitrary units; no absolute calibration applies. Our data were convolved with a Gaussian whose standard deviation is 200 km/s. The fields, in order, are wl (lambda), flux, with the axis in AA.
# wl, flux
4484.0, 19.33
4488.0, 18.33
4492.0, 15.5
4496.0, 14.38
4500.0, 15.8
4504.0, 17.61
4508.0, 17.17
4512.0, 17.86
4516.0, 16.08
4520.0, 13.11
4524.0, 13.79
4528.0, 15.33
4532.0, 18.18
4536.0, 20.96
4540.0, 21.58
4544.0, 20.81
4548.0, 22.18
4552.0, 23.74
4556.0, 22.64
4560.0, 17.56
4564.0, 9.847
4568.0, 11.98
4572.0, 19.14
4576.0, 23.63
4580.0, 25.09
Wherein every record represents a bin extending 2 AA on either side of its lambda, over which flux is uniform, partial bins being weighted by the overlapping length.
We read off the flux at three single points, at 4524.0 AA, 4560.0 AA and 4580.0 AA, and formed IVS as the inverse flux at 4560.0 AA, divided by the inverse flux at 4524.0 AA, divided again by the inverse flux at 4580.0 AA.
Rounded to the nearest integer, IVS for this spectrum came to 20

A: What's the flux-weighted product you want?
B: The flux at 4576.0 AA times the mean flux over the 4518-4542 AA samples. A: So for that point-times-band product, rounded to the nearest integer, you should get 405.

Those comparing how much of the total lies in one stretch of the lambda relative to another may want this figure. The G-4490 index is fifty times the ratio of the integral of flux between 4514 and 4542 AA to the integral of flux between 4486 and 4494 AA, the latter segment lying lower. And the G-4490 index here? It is 176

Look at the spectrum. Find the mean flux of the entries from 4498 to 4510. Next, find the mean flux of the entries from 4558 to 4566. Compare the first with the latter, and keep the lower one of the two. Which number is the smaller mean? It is 13.7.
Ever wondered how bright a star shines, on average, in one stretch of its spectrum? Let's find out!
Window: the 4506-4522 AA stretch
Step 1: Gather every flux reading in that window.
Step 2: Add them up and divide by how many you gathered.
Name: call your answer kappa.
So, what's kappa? 16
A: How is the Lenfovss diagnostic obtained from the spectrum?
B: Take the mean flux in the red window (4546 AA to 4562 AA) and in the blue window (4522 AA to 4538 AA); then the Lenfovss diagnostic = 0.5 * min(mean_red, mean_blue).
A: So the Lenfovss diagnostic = 8.5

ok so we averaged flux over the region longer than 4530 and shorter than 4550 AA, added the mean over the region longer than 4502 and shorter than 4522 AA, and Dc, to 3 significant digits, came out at 37.1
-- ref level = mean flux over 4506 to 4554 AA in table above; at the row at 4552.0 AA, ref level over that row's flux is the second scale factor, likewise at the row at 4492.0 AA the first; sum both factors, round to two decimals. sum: 1.96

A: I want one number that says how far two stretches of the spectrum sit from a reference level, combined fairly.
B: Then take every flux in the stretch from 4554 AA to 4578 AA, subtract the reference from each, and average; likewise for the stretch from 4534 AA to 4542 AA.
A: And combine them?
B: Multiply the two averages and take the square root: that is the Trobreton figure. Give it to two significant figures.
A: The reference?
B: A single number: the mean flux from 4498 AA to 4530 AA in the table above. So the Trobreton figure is 3.0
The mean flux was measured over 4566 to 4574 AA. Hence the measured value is 15.6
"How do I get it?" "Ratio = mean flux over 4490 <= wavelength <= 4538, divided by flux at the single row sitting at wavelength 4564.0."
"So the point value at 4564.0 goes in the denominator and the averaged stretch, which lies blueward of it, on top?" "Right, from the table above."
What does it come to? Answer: 1.66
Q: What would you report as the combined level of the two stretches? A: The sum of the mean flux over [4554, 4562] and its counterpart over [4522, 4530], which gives 34.7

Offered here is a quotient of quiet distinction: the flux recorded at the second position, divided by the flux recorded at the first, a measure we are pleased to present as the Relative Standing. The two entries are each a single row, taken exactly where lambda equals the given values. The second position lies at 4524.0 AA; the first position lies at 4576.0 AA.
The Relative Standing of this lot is 0.58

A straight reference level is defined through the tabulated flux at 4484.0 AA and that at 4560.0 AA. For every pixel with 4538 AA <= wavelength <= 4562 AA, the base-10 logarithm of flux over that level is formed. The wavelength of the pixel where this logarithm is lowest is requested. 4560.0 AA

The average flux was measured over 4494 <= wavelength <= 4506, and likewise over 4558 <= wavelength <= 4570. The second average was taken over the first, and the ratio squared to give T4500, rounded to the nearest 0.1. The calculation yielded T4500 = 0.7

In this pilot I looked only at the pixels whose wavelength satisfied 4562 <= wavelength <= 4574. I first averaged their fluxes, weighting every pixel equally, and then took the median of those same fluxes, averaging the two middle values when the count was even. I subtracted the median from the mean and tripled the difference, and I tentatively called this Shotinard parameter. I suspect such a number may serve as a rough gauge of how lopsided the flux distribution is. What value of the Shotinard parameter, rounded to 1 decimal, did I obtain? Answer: 5.0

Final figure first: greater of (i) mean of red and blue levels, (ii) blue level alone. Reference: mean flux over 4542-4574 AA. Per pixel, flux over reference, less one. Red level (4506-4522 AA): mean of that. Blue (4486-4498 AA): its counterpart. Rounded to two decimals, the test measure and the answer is -0.13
